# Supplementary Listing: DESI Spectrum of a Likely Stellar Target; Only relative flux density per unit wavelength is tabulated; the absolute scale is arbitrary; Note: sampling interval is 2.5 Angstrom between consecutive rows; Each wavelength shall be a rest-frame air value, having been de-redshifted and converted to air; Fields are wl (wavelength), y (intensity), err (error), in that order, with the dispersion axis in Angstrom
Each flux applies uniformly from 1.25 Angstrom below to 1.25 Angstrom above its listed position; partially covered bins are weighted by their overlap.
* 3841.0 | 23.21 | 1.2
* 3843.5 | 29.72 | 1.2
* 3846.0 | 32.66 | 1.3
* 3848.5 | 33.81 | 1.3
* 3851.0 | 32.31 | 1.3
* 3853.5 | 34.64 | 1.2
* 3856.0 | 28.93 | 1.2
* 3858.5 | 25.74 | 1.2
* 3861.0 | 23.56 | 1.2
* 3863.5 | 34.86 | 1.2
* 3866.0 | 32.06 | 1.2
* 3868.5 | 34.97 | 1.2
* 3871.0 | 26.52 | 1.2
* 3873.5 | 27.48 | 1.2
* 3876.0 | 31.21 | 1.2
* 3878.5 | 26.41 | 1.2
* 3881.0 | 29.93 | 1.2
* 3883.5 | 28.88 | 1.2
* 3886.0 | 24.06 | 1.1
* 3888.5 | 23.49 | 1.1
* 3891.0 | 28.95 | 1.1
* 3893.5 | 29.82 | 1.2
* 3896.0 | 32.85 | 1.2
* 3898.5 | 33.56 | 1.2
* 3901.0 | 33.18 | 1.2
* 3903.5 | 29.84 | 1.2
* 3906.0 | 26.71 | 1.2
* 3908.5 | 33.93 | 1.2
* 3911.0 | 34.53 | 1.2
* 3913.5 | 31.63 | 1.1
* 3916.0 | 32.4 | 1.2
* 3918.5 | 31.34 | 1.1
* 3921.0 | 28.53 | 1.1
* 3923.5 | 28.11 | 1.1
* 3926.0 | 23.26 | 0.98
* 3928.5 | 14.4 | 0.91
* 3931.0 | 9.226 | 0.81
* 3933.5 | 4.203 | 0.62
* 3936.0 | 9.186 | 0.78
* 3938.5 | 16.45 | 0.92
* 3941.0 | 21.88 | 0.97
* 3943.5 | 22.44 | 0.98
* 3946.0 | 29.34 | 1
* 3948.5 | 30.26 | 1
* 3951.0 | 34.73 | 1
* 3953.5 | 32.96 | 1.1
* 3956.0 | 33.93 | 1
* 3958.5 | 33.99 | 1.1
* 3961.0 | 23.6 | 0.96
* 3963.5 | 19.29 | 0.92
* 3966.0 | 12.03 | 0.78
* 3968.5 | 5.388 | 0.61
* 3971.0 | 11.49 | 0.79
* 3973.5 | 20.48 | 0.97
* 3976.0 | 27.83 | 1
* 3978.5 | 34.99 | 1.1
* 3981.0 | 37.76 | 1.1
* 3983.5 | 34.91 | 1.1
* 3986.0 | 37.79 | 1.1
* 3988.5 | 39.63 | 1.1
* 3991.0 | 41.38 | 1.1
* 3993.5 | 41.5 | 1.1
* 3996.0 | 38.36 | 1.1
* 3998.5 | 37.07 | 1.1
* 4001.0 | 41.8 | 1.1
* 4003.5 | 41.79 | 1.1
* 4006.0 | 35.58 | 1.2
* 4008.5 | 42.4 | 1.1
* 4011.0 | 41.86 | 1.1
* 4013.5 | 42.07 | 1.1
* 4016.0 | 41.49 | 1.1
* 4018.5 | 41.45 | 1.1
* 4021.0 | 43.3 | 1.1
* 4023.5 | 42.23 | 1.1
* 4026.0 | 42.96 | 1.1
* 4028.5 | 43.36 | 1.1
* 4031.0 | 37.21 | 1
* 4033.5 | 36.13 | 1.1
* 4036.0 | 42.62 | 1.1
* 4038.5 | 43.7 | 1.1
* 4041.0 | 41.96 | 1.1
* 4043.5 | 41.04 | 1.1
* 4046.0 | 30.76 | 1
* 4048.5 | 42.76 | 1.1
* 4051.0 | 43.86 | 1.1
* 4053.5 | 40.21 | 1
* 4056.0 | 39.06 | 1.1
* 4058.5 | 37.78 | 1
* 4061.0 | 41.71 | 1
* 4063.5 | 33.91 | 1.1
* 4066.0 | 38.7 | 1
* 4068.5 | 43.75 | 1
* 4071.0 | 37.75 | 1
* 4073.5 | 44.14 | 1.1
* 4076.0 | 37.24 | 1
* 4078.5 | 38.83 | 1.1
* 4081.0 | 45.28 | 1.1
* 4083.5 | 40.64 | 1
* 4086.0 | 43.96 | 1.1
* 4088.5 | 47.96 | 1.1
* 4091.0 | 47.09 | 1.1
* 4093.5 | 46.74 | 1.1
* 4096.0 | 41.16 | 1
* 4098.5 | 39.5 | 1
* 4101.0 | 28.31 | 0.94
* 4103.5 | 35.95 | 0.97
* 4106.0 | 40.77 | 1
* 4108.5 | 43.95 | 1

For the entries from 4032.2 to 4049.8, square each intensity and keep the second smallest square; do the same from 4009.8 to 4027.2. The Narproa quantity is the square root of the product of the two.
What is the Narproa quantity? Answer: 1499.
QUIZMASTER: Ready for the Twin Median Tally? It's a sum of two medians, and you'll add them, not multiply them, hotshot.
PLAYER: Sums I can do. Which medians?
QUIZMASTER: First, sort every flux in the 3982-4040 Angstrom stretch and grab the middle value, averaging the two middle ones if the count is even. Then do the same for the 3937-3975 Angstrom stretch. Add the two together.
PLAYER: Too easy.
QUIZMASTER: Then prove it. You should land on 63.9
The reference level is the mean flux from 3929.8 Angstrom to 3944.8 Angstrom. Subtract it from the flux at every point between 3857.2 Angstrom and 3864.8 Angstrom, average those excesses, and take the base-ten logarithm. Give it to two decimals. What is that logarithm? 1.15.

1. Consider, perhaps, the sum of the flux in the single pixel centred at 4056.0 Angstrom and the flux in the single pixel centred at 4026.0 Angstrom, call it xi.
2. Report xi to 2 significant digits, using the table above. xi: 82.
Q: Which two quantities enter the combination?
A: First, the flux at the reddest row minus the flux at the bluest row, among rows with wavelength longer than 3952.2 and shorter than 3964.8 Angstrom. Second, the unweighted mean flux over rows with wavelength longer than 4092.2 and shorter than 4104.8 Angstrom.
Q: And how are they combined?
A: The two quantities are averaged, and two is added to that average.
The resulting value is 14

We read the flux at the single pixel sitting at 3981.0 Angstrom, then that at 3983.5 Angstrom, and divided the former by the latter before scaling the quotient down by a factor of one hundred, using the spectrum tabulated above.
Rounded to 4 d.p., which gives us 0.0108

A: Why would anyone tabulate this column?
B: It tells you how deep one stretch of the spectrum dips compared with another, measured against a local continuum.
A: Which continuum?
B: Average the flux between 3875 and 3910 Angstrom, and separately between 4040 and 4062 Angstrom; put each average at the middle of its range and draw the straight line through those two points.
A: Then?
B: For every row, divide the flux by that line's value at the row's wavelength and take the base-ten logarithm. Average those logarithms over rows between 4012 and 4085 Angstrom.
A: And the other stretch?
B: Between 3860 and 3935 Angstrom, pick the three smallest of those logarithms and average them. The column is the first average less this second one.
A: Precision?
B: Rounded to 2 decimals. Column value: 0.60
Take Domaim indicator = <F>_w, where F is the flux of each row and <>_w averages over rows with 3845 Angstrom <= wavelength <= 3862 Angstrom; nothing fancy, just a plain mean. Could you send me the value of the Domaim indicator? 30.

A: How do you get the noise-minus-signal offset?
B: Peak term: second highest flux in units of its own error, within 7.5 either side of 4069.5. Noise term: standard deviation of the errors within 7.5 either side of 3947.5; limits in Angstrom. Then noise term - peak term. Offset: -40.1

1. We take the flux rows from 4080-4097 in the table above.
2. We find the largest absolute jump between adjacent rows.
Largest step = 5.6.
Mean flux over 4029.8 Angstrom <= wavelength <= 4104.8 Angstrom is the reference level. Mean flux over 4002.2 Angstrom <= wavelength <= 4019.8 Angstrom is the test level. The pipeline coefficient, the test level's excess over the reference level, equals 1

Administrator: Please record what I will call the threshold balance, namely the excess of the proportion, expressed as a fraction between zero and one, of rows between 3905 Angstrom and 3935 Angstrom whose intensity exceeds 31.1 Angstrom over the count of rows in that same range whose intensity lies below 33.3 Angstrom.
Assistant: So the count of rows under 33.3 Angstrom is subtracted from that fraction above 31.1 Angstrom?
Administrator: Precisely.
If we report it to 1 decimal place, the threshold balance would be -9.6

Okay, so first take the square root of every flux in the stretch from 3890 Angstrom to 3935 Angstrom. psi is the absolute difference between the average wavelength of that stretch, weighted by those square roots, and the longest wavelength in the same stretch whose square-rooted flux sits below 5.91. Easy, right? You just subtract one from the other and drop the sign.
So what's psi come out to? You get 23.1 Angstrom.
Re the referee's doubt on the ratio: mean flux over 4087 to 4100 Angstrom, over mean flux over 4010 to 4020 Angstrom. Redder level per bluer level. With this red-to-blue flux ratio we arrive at 1.1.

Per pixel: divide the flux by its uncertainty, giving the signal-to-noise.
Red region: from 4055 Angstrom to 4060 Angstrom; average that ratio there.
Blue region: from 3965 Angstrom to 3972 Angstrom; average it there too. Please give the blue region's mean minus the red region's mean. -24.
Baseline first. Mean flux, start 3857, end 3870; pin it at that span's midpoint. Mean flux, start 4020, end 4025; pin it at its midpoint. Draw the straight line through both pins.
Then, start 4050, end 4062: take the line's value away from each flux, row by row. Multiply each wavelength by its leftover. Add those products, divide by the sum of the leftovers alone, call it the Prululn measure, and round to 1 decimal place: 4056.9 Angstrom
